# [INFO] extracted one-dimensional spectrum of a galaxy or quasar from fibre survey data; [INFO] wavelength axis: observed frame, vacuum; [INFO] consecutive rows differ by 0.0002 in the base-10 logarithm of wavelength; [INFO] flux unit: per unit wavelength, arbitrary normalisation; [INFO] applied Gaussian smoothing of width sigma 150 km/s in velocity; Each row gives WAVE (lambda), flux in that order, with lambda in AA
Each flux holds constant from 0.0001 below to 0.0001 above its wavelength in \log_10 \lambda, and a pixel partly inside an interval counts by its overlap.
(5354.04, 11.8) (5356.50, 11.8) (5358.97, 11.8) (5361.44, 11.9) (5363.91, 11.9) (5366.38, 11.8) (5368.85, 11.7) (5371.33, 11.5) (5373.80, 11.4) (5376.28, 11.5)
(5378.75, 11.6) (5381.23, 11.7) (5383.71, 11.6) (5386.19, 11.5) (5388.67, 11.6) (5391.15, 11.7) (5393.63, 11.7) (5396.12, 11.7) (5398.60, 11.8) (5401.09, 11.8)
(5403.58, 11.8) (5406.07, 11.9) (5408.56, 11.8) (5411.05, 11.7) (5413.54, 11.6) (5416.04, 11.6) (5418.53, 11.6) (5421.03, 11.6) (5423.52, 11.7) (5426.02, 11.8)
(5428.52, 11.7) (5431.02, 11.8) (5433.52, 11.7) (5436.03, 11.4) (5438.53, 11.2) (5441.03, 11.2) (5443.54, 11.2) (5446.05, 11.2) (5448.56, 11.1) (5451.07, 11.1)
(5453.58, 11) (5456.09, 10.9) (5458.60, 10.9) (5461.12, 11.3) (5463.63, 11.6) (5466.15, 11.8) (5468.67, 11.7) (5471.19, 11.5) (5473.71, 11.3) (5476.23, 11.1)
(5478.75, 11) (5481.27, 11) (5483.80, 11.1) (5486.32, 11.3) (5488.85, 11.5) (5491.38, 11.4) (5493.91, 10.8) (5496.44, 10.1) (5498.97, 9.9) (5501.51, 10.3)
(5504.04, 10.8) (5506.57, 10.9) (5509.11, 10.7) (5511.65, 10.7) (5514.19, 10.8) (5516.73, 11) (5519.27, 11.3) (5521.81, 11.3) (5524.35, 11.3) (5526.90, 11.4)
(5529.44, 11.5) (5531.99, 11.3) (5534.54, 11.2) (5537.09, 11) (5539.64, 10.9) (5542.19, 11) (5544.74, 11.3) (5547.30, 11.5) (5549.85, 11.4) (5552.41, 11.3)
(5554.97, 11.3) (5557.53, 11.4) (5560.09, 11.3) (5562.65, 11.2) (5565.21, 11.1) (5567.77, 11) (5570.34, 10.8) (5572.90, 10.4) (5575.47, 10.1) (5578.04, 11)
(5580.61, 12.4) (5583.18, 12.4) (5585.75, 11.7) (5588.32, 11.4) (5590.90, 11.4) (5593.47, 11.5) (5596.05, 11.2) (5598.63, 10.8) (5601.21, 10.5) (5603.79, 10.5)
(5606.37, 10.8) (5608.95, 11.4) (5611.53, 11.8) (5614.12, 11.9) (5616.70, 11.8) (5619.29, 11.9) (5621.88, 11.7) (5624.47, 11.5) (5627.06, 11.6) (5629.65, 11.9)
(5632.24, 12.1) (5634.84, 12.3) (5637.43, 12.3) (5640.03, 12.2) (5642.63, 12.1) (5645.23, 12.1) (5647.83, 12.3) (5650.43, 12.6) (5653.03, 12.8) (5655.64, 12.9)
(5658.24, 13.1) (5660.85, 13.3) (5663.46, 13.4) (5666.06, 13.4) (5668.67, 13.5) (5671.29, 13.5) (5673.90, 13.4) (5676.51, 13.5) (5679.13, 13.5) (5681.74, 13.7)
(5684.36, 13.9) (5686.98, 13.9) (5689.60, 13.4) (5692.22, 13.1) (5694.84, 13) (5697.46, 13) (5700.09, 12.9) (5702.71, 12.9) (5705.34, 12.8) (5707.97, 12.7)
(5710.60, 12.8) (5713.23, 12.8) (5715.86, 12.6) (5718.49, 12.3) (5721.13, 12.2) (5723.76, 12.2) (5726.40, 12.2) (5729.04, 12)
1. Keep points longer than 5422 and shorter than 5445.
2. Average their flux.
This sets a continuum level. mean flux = 11.5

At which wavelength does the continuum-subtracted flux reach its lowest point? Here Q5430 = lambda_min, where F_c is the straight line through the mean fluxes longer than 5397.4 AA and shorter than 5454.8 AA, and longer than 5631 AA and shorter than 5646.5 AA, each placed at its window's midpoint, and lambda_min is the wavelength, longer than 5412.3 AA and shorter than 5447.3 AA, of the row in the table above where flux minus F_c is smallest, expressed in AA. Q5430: 5446.05 AA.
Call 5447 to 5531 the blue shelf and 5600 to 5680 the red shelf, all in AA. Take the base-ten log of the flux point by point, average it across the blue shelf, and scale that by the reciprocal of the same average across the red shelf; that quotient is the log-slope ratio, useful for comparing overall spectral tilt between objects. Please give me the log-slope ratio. 0.96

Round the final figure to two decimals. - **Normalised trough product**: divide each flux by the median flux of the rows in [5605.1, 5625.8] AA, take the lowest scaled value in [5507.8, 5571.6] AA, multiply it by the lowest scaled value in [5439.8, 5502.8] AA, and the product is 0.77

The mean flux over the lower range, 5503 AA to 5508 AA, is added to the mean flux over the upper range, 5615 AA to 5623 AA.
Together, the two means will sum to 22.7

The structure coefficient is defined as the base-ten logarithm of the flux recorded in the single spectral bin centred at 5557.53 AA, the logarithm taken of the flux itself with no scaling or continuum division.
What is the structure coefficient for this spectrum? 1.06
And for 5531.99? 1.05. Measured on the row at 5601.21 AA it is 1.02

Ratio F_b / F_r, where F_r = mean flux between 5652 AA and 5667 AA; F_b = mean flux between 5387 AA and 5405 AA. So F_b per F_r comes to 0.89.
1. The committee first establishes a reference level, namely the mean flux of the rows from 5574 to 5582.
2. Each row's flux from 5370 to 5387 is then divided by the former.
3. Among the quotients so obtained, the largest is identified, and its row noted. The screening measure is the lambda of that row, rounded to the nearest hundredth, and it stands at 5381.23 AA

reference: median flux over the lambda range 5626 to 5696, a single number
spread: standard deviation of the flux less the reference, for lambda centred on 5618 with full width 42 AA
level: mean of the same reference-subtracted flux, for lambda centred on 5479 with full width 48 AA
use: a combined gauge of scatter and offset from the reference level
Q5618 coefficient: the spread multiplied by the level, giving -1.2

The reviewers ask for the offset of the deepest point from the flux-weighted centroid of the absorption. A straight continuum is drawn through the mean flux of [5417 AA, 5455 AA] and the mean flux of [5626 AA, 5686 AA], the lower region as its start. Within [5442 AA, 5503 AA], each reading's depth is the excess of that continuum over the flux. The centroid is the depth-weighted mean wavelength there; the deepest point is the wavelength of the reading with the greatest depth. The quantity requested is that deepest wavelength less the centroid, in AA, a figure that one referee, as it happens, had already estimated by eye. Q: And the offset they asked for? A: 16.9 AA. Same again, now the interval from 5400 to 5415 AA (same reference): 7.0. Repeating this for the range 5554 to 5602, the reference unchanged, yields -3.6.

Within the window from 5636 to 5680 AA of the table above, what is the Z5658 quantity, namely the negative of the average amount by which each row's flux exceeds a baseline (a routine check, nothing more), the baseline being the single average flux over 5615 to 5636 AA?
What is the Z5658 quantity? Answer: -1.1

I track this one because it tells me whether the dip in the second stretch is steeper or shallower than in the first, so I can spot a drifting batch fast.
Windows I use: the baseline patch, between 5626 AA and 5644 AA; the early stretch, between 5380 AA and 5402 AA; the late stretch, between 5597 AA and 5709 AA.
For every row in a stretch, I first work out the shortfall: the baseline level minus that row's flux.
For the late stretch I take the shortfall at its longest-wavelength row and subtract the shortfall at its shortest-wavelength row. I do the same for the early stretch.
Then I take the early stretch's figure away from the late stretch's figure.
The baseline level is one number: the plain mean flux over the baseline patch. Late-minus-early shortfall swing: -1.8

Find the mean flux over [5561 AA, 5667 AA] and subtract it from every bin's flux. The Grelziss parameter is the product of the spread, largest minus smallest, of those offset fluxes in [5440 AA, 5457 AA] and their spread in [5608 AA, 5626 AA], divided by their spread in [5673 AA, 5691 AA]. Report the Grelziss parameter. 0.30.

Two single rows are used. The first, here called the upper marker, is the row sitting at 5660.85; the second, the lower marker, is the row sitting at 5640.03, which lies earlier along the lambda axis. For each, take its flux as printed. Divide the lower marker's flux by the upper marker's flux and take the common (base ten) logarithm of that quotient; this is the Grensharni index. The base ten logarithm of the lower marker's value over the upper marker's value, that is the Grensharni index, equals -0.037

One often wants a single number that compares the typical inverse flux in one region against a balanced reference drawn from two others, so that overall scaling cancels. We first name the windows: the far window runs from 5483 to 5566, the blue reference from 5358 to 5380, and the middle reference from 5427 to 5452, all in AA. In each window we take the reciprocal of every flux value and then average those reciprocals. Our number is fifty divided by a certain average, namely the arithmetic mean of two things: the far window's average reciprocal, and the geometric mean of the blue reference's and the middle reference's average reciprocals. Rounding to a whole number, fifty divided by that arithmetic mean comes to 564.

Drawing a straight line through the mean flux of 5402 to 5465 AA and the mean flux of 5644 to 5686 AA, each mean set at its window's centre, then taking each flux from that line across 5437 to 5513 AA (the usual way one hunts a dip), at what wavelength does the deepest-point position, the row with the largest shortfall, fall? 5498.97 AA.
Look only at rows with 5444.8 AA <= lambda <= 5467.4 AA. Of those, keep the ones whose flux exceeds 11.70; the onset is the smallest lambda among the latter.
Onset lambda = 5466.15 AA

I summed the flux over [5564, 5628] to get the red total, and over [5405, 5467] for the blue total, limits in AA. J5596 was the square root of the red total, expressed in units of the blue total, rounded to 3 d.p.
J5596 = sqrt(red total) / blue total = 0.059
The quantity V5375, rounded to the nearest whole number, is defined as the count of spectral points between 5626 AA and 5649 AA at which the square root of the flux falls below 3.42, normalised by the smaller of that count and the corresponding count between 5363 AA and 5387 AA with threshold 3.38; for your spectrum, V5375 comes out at 1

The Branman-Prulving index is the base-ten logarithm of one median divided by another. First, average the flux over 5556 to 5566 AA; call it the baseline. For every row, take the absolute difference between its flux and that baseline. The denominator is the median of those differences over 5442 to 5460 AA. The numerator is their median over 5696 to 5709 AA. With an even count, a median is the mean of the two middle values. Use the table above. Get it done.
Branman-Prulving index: 1.0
